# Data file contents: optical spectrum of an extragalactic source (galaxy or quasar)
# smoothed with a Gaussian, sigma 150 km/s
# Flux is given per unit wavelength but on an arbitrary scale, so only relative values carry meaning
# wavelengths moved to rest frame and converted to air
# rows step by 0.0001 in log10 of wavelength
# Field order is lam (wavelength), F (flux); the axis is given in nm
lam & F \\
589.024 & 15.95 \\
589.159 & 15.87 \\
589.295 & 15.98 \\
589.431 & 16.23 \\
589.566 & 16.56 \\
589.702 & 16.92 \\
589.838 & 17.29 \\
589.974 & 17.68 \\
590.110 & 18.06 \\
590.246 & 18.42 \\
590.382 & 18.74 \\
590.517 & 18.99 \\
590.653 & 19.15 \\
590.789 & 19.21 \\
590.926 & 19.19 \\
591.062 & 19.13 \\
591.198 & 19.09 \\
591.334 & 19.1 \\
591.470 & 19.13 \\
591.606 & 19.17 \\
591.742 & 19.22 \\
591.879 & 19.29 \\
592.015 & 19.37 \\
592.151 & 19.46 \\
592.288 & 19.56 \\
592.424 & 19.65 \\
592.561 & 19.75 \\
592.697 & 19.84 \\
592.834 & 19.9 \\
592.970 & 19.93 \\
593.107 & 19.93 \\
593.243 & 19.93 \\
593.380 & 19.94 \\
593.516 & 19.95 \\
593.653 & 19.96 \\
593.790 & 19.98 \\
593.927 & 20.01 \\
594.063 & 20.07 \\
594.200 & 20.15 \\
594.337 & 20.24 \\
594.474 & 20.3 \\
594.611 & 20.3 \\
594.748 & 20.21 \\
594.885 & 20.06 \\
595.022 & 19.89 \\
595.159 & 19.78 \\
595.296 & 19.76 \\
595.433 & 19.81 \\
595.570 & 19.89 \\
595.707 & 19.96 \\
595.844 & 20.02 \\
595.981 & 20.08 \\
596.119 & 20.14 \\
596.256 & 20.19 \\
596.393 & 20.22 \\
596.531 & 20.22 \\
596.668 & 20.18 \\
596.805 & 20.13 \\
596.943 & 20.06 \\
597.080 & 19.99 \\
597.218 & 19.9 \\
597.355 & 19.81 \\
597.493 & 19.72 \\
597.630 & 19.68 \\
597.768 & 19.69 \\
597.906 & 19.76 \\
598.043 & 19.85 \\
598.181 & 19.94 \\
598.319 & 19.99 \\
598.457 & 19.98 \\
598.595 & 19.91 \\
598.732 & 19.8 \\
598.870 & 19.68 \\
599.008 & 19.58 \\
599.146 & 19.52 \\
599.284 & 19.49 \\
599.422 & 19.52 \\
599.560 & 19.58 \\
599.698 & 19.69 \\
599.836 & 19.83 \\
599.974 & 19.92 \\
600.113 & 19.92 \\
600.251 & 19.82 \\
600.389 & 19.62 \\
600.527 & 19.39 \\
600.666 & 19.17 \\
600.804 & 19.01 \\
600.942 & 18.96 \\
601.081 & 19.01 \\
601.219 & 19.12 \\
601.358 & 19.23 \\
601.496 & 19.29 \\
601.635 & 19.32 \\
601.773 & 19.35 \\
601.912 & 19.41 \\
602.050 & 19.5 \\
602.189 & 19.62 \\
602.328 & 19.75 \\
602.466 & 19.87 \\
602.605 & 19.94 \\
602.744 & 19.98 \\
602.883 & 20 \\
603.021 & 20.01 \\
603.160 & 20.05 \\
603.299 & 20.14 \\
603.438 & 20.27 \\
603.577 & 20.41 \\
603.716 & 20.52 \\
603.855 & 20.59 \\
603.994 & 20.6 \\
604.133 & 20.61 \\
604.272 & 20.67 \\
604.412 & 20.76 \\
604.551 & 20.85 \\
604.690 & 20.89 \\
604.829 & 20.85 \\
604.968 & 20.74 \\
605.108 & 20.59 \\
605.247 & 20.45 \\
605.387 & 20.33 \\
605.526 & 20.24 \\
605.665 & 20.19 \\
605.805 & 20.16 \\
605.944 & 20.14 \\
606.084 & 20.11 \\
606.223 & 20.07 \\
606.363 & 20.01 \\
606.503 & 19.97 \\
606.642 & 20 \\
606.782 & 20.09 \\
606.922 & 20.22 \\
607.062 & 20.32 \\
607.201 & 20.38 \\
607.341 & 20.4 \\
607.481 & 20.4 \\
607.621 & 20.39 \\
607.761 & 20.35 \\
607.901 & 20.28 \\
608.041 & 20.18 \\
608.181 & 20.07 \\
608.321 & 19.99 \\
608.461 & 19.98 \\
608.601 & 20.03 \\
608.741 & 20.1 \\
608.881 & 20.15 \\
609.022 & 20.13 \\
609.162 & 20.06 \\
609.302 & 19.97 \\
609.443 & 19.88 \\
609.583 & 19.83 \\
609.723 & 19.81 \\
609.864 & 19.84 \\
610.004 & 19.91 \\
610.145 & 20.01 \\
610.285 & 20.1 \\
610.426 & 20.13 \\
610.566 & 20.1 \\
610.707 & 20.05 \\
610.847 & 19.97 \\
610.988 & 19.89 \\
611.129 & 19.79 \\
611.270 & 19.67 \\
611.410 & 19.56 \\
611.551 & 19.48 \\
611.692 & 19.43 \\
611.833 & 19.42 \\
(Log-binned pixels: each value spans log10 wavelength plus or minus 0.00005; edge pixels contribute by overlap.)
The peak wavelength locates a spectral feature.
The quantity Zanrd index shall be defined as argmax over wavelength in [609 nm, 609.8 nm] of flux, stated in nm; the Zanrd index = 609.022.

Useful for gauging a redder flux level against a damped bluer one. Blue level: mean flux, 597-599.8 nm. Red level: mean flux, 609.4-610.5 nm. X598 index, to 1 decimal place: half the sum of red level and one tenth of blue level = 11.0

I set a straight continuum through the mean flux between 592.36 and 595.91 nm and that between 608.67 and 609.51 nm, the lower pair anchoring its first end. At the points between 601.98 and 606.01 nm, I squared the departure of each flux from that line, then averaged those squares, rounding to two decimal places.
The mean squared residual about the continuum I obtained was 0.22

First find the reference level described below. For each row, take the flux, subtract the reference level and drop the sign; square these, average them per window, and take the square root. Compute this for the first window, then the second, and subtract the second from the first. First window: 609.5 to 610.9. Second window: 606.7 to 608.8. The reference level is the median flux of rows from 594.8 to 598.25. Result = -0.2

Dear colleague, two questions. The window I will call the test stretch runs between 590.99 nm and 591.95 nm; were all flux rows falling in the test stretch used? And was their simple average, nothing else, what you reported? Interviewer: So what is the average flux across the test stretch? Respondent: 19.2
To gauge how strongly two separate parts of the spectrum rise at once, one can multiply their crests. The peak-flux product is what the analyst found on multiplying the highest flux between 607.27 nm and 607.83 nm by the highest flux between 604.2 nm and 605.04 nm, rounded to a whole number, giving 426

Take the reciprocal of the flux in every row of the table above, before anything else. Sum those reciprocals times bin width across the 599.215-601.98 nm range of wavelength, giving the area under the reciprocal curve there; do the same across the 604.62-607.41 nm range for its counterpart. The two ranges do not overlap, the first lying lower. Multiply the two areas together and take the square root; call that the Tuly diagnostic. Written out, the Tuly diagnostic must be 0.140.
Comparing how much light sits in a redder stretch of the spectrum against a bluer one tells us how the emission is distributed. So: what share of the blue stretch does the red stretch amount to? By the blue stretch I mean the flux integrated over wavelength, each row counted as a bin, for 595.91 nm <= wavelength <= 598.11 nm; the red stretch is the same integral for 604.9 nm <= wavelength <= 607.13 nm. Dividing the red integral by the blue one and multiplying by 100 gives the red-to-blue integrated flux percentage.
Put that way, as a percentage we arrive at 103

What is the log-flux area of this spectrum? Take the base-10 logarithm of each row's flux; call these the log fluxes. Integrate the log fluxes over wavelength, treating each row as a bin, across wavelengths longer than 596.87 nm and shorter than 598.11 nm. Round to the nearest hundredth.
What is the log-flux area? 1.61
